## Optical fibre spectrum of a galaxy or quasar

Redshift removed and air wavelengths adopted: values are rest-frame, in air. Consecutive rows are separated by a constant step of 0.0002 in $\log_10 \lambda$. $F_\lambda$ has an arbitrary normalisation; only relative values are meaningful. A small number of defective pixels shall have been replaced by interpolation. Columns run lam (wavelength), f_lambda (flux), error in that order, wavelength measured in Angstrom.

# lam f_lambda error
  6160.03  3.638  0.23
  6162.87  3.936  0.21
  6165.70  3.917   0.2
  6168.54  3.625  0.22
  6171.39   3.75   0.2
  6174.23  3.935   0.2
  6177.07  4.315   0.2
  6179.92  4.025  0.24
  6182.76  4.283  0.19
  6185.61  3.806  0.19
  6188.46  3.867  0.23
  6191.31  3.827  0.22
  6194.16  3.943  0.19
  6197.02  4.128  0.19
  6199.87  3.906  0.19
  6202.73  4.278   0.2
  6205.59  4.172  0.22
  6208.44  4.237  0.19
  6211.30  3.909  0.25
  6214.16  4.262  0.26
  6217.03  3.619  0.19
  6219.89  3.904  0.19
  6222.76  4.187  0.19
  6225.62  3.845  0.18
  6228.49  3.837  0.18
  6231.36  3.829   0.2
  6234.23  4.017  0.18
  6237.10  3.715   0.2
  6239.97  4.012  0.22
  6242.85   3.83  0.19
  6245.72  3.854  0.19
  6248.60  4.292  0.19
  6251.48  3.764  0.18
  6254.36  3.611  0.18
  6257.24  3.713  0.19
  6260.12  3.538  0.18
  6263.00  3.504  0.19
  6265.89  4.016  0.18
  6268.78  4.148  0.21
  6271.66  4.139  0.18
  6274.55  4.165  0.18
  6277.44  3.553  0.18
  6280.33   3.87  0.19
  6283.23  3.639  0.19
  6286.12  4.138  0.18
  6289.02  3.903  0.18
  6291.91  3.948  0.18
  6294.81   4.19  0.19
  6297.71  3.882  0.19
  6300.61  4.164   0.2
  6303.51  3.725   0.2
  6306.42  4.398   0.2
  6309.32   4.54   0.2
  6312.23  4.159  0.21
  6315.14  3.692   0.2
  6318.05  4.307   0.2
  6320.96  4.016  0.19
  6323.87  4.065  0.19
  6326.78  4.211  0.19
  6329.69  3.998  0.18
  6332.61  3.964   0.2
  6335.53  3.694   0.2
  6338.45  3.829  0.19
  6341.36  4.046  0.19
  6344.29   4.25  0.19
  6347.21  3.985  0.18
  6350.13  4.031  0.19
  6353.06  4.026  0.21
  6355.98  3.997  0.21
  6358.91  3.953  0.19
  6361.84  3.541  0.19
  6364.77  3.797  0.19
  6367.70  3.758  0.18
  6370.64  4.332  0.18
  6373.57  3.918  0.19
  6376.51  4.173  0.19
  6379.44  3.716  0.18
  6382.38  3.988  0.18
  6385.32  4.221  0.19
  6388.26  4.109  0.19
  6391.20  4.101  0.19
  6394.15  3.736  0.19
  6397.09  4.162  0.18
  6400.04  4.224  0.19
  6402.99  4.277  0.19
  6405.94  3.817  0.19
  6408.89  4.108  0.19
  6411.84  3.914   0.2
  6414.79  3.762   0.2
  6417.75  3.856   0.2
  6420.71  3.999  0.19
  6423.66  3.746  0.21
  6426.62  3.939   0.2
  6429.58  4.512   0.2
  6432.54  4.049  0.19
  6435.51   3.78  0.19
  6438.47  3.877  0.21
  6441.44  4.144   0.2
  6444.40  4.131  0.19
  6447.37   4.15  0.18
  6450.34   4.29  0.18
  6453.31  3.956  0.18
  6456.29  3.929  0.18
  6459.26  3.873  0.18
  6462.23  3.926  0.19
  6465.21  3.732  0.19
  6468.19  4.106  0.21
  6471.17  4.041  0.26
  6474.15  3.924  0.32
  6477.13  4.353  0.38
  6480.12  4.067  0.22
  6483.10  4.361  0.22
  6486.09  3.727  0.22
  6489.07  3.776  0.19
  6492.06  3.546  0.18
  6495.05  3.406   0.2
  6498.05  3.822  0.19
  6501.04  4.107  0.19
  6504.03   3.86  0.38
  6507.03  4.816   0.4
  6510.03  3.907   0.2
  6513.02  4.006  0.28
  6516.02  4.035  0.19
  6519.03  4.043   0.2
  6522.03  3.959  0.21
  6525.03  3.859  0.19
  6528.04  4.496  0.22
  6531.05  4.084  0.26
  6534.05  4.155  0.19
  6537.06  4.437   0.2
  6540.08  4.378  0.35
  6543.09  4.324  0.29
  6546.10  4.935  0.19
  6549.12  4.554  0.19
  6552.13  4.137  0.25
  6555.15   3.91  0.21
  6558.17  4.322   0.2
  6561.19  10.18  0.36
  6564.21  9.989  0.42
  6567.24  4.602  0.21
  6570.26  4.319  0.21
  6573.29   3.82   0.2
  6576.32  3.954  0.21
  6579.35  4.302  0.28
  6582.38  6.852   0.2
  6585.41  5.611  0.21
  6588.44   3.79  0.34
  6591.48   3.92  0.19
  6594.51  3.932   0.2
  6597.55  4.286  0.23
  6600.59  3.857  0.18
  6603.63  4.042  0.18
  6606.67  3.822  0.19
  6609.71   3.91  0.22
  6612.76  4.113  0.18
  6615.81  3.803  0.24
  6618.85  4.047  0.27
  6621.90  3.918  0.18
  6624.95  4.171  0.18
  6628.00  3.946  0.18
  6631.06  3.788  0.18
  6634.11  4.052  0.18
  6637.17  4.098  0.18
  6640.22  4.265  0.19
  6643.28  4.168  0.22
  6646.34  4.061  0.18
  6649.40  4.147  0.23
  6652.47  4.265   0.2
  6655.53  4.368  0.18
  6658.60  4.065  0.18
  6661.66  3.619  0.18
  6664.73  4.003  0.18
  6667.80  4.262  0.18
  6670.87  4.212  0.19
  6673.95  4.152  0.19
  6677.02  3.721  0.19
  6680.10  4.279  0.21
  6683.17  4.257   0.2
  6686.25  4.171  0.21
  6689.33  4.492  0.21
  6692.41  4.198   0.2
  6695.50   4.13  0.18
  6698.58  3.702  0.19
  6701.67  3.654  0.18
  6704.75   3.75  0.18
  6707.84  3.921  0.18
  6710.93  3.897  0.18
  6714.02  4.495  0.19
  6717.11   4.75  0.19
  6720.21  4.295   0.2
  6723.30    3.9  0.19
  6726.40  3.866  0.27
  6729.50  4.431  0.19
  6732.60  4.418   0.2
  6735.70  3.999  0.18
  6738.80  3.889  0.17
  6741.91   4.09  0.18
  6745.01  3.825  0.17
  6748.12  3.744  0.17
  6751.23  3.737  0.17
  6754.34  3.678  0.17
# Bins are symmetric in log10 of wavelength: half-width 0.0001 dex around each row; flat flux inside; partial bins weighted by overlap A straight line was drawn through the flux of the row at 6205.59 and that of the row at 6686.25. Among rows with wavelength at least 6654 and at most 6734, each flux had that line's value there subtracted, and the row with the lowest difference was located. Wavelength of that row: 6661.66 Angstrom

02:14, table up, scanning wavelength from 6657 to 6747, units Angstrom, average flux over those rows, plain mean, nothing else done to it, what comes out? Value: 4.08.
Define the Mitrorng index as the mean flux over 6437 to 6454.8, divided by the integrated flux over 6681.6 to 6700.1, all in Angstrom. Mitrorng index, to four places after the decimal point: 0.0532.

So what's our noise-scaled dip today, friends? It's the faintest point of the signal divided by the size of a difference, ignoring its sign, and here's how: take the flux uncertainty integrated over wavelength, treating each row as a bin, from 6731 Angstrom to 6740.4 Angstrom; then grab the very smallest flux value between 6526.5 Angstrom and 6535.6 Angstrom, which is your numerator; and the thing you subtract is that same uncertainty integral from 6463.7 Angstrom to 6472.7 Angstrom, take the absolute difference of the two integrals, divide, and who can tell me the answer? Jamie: 16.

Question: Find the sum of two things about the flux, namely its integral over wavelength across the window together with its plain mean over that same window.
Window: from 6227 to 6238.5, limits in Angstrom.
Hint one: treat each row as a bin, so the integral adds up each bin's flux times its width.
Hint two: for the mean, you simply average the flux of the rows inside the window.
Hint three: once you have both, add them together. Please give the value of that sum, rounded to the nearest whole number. 48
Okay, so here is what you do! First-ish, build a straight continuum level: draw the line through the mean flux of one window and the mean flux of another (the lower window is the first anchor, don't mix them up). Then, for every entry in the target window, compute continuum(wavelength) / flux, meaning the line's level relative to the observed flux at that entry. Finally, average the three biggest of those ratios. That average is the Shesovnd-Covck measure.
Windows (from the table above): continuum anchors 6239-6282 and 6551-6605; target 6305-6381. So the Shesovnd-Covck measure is 1.16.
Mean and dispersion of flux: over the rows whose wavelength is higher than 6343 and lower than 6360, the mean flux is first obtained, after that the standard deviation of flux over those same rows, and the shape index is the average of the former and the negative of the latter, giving 1.97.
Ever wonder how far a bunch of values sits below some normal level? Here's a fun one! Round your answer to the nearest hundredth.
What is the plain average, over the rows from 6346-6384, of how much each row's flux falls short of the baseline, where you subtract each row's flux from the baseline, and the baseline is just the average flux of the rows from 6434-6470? 0.05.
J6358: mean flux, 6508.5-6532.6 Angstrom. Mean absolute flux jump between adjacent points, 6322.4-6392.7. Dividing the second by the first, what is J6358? 0.050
